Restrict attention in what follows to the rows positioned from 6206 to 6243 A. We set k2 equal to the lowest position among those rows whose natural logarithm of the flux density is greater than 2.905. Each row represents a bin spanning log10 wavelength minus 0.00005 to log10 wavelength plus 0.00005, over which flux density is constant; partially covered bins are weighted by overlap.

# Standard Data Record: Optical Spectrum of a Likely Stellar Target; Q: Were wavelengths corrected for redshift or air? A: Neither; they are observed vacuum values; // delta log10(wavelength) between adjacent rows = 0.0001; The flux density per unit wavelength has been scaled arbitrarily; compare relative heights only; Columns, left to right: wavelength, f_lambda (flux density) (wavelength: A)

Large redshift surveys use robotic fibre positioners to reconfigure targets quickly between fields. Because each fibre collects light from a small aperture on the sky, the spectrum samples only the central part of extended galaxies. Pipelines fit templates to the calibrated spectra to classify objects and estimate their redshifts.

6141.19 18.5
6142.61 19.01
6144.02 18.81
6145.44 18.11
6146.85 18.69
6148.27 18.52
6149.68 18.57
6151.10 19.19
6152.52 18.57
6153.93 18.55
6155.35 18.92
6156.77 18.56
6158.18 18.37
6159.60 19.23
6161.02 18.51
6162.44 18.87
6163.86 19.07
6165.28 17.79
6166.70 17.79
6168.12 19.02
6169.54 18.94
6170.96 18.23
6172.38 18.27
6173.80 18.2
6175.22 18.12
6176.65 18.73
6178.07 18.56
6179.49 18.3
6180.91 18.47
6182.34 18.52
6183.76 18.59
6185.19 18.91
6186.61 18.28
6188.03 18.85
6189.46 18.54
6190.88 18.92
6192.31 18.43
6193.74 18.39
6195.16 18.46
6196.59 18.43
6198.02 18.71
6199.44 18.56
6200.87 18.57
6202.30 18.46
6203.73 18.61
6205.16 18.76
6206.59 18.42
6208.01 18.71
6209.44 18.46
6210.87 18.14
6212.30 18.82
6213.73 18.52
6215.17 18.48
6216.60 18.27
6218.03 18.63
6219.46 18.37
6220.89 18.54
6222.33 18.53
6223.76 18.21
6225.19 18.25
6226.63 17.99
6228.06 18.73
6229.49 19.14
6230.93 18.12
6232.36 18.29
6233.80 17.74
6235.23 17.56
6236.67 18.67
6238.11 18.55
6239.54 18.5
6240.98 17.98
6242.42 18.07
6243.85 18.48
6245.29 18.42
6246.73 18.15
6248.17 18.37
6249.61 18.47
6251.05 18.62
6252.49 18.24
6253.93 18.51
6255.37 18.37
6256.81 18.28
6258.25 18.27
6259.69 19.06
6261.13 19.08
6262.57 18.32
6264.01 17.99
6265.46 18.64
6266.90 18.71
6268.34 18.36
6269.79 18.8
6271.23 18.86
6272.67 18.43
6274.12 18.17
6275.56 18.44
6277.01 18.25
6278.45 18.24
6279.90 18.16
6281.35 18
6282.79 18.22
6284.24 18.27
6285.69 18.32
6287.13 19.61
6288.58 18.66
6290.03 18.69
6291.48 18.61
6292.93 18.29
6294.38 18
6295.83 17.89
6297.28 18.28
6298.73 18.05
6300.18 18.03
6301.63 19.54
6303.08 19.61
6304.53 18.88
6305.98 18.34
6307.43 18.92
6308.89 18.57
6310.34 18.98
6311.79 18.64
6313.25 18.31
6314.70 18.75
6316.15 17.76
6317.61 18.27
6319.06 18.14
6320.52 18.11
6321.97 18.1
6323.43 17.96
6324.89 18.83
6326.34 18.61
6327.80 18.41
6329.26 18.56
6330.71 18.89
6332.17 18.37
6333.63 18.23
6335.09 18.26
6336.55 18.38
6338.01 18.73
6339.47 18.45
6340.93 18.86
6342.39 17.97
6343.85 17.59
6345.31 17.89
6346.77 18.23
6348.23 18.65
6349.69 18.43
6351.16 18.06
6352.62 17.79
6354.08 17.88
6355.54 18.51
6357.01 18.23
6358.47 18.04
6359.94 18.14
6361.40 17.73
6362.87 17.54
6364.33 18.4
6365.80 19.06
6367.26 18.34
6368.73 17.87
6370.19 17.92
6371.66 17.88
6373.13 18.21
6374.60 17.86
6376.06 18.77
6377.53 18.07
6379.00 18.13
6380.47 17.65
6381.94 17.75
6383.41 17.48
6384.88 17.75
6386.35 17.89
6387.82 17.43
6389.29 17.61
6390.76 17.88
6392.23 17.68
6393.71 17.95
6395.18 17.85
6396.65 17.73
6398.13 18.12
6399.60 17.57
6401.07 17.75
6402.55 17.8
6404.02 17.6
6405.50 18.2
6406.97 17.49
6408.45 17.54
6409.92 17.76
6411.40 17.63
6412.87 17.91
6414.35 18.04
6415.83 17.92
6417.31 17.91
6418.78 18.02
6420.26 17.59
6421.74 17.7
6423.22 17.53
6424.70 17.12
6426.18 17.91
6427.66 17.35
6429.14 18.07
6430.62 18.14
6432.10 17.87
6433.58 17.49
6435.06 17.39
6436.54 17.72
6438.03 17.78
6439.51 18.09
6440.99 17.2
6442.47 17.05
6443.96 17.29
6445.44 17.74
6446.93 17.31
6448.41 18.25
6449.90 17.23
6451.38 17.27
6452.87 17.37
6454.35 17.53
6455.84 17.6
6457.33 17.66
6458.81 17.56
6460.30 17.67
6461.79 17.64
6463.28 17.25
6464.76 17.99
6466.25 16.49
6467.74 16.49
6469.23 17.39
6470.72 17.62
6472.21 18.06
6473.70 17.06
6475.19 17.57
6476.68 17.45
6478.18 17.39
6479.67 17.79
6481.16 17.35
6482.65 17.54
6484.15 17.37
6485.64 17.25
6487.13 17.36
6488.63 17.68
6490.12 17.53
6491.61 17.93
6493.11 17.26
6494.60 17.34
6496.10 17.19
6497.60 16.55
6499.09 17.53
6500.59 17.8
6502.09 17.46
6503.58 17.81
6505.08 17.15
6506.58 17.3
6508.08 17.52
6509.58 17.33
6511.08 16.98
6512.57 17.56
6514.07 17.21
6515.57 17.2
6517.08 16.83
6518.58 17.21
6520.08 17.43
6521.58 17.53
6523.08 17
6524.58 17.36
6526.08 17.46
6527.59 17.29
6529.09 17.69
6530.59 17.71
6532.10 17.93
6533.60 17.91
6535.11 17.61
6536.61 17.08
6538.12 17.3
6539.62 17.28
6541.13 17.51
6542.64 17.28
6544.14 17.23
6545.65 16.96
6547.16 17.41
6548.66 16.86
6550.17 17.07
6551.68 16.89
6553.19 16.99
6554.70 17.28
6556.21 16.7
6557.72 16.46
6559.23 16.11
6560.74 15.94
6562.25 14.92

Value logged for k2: 6206.59 A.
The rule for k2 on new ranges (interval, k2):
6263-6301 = 6265.46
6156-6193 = 6156.77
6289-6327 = 6290.03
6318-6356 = 6324.89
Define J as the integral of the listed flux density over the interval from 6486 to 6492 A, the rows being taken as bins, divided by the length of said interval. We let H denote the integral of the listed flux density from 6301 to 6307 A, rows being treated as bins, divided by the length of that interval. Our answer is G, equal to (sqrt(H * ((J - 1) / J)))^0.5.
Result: 2.06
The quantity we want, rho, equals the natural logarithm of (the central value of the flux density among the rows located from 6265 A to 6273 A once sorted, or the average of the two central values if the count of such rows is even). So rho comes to 2.927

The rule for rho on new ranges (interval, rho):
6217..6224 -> 2.919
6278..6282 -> 2.899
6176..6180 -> 2.921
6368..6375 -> 2.884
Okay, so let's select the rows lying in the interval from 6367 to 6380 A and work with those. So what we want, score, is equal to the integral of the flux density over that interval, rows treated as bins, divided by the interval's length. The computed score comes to 18.1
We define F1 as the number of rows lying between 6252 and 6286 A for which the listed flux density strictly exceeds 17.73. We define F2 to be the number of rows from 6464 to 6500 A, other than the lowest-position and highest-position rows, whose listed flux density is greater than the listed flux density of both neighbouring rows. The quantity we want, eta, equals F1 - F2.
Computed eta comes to 17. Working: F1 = 24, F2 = 7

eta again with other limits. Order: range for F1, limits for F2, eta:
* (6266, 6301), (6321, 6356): 19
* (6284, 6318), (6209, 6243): 17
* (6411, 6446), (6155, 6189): 6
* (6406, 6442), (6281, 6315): 6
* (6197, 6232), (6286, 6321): 17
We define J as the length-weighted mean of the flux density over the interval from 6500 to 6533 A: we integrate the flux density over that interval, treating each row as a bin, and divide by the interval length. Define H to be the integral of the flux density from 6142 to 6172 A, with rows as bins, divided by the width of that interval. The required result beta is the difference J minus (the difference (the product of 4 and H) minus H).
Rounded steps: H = 18.6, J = 17.4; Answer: -38.5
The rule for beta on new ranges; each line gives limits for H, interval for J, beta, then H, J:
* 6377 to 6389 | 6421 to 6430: -35.7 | 17.8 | 17.6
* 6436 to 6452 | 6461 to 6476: -35.2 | 17.5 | 17.4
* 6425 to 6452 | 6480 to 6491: -35.4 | 17.6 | 17.5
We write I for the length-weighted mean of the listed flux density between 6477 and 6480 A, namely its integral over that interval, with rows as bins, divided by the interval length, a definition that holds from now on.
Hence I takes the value 17.5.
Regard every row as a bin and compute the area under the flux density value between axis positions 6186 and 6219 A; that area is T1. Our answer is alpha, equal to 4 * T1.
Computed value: 2447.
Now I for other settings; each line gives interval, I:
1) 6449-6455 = 17.4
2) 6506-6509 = 17.4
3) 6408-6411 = 17.7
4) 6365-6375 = 18.2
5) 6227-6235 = 18.4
